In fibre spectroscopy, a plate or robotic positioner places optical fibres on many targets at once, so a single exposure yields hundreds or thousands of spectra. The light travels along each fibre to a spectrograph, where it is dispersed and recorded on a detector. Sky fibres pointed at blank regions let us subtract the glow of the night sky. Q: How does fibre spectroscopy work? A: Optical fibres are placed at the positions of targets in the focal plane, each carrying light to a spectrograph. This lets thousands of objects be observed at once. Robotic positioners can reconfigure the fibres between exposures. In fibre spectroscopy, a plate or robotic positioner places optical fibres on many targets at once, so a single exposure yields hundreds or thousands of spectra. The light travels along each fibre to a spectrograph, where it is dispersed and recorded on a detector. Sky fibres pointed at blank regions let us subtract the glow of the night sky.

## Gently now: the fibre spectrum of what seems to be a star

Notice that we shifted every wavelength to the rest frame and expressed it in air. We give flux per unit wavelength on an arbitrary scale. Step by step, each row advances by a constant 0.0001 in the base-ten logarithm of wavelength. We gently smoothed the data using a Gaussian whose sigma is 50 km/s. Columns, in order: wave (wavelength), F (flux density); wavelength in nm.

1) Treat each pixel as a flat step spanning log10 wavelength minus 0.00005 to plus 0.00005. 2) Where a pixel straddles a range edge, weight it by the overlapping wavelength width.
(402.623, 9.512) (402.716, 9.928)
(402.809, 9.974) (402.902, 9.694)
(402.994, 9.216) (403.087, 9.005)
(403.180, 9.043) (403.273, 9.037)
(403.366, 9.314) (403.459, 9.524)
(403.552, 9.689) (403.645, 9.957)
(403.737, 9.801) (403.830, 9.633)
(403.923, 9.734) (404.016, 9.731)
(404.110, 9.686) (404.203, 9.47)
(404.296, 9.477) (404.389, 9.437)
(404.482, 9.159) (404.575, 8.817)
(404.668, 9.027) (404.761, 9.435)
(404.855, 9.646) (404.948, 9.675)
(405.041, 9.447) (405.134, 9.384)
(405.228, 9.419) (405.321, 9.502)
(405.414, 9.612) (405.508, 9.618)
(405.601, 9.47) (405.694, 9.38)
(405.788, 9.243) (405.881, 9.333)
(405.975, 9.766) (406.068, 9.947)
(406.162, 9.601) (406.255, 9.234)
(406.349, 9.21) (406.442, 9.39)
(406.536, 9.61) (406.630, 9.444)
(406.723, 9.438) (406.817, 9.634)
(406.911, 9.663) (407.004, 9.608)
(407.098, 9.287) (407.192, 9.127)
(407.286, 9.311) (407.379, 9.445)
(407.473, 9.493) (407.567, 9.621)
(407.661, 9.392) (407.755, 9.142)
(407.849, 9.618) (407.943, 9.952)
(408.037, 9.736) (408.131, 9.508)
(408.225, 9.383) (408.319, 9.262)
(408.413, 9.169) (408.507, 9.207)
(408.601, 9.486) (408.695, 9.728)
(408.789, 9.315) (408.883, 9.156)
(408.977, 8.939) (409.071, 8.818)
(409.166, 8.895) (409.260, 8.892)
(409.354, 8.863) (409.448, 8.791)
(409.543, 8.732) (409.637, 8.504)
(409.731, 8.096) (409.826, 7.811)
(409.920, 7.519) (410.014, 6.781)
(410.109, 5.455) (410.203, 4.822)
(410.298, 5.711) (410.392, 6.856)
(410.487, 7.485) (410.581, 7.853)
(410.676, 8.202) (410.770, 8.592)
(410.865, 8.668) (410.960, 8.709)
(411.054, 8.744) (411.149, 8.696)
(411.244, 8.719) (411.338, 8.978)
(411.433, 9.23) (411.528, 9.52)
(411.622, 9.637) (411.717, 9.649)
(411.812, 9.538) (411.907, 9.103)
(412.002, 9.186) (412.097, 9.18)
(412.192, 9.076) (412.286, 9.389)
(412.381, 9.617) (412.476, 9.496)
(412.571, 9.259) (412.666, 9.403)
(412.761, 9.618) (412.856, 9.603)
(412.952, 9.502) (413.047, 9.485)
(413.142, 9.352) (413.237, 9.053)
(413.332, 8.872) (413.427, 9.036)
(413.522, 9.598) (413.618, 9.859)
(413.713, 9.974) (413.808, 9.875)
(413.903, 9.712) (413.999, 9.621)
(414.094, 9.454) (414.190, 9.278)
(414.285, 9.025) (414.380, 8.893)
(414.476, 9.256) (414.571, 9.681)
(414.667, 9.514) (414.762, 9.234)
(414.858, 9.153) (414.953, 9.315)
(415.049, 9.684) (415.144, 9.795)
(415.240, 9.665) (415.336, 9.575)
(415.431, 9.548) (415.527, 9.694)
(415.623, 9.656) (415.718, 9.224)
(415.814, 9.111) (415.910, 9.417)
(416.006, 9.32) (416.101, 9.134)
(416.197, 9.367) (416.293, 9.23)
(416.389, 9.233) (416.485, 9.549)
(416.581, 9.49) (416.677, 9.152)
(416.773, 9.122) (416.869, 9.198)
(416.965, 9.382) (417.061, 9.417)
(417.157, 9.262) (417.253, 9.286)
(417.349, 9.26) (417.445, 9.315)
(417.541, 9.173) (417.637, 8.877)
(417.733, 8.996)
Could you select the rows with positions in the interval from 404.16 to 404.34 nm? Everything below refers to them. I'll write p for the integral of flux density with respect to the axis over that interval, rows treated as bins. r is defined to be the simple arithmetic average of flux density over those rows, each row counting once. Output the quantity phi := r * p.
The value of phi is 16.2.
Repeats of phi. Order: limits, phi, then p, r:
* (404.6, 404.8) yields 17.0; 1.84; 9.23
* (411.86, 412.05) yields 15.9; 1.74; 9.14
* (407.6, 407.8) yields 17.2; 1.86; 9.27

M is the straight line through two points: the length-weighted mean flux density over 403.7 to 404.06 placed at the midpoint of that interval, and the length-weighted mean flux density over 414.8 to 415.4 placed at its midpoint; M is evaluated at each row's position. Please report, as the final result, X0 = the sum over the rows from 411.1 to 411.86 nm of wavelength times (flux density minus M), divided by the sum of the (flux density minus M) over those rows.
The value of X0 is 411.26 nm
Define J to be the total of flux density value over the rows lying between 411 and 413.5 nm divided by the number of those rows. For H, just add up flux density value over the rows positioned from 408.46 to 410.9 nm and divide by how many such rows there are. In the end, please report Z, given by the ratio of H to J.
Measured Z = 0.88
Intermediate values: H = 8.12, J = 9.3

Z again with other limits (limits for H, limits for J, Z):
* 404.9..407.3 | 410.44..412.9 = 1.05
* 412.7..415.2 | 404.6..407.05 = 0.99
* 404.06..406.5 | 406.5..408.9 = 1.00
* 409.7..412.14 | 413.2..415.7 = 0.86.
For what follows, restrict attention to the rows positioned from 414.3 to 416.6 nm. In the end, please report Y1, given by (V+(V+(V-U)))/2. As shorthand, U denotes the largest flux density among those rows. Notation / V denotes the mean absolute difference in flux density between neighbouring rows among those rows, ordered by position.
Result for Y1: -4.62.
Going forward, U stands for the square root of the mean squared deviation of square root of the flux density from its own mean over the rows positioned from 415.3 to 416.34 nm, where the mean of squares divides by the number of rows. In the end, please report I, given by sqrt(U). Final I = 0.179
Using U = 0.032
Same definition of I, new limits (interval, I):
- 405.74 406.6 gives 0.200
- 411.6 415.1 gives 0.212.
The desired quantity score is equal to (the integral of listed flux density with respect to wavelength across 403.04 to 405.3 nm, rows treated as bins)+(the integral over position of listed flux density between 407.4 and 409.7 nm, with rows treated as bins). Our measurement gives 42.6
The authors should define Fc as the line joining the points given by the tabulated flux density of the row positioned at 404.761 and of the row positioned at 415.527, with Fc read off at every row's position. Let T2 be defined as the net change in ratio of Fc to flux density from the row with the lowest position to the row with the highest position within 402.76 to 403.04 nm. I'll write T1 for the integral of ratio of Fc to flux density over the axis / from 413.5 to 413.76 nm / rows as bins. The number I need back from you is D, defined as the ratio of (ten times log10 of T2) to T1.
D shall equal -44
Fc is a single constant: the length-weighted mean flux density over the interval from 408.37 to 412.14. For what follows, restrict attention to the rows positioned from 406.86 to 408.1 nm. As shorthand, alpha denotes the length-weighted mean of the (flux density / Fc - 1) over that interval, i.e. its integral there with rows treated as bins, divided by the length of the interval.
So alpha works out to 0.12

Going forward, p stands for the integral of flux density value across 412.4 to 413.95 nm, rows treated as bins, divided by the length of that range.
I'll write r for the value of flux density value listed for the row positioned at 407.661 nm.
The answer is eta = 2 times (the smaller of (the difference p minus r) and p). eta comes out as 0.2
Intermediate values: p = 9.48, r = 9.392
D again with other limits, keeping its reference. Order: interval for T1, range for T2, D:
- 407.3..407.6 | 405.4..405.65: -60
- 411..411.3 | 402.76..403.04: -34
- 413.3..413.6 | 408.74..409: -44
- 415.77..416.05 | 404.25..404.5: -50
